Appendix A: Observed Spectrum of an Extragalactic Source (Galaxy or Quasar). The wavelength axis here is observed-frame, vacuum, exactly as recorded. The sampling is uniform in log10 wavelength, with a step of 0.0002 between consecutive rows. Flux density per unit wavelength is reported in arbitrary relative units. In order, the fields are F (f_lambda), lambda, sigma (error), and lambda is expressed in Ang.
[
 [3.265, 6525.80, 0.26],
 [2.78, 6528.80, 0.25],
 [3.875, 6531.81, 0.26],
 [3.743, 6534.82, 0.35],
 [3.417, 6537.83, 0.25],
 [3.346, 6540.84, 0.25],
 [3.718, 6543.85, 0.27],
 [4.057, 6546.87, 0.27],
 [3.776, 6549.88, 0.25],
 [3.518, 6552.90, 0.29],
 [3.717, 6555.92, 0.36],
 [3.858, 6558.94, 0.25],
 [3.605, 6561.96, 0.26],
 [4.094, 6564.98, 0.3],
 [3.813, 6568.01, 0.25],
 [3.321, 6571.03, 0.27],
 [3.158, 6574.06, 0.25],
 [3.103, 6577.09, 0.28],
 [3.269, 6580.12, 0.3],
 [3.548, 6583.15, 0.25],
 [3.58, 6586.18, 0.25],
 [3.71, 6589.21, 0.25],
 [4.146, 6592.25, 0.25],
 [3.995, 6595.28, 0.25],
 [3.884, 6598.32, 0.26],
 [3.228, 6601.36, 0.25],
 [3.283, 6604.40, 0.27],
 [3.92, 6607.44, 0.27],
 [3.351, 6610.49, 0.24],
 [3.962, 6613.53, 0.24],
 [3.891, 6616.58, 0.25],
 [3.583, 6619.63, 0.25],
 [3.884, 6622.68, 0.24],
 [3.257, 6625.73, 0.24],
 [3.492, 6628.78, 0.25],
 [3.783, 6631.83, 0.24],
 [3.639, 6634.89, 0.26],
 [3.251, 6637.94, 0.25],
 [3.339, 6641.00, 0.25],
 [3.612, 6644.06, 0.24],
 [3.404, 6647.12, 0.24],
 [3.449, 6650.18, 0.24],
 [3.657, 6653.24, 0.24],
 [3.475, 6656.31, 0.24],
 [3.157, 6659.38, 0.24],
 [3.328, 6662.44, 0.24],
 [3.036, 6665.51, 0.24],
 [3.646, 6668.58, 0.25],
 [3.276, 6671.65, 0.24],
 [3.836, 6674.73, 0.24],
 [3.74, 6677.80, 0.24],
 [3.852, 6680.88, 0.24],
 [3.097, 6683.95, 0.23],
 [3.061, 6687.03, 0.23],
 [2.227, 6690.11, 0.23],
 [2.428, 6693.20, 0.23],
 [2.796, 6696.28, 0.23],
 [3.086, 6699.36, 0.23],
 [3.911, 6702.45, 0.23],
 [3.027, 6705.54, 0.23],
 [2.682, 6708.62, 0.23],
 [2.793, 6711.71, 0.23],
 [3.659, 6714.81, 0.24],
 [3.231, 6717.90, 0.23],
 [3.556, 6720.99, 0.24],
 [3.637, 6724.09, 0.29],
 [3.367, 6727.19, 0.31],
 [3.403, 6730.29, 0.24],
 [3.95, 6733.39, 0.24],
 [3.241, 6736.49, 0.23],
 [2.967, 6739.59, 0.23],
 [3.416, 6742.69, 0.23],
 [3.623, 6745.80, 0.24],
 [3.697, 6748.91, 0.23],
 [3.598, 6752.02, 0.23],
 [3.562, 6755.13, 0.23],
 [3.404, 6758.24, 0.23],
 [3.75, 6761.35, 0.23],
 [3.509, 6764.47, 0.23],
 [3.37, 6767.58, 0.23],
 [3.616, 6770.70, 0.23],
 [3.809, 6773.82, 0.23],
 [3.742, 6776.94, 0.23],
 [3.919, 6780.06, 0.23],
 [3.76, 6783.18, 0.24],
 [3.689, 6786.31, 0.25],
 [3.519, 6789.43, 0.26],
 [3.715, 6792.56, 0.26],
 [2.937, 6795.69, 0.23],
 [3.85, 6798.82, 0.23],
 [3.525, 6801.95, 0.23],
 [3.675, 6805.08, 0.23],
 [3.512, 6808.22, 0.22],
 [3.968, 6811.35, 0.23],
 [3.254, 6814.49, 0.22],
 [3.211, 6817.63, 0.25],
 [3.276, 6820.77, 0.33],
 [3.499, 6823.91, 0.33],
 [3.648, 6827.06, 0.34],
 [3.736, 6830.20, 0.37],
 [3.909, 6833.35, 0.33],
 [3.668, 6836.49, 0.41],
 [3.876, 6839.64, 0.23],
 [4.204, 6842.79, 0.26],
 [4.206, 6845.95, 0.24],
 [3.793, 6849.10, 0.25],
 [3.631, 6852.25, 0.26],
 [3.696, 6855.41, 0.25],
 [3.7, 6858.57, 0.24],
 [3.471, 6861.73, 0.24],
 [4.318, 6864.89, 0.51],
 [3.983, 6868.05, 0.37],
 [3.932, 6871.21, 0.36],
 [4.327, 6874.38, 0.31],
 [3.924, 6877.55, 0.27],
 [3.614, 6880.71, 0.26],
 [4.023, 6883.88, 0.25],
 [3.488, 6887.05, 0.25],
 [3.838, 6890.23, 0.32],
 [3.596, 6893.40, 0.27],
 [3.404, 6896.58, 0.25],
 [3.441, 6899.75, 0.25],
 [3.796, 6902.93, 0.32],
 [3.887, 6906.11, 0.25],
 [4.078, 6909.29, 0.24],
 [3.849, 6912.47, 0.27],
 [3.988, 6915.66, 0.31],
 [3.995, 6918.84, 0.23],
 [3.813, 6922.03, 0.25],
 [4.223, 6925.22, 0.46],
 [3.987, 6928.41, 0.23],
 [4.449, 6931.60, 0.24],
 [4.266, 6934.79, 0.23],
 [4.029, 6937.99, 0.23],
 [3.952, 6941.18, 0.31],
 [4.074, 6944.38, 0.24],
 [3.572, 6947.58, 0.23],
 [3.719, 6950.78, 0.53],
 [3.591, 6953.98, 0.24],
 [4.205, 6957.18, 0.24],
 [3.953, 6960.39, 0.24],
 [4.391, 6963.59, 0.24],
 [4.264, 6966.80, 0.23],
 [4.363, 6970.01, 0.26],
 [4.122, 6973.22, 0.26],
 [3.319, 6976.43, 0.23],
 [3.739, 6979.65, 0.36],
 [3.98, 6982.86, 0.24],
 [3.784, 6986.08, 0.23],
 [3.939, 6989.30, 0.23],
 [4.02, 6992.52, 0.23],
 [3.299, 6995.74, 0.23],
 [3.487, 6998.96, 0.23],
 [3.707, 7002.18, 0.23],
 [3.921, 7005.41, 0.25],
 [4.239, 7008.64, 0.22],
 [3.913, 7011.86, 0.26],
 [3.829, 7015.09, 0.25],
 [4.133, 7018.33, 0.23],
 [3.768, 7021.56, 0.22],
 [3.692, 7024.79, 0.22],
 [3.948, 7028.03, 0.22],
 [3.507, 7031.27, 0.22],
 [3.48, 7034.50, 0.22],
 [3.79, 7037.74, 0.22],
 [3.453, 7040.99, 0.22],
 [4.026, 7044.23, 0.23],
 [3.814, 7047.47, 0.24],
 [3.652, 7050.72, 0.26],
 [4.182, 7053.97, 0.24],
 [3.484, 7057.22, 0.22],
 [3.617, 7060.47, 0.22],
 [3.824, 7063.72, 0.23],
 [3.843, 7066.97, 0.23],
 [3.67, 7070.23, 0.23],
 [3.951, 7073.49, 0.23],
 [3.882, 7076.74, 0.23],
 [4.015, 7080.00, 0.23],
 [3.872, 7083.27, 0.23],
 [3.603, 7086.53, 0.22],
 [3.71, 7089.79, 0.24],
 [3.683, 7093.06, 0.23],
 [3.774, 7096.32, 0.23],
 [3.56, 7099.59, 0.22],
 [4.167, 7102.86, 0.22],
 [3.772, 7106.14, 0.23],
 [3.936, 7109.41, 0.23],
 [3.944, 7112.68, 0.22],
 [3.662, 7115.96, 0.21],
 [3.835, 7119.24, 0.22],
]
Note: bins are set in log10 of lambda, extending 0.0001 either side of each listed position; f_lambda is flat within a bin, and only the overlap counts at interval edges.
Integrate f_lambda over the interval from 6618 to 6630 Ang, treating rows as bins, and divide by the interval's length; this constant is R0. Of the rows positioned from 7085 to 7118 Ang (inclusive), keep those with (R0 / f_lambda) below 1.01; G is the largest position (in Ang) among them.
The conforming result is 7115.96 Ang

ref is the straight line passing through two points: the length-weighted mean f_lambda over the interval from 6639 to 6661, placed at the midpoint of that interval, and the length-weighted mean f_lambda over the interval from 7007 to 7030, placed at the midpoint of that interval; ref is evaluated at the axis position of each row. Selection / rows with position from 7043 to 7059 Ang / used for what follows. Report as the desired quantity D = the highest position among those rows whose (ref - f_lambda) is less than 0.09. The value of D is 7053.97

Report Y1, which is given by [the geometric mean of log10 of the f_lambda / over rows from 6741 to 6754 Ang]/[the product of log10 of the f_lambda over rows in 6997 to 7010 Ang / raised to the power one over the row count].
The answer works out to 0.95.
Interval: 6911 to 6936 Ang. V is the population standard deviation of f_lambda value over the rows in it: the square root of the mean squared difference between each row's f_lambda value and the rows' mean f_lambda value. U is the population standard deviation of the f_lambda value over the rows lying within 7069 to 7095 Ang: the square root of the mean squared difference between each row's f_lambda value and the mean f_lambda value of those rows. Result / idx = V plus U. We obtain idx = 0.35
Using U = 0.14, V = 0.21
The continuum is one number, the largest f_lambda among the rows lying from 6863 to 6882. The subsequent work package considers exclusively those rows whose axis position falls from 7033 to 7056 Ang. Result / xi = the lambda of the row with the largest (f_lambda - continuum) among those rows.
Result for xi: 7053.97 Ang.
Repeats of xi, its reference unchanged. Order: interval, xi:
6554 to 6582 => 6564.98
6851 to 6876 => 6874.38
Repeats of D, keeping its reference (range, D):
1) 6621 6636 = 6634.89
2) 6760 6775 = 6773.82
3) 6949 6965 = 6963.59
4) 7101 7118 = 7102.86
